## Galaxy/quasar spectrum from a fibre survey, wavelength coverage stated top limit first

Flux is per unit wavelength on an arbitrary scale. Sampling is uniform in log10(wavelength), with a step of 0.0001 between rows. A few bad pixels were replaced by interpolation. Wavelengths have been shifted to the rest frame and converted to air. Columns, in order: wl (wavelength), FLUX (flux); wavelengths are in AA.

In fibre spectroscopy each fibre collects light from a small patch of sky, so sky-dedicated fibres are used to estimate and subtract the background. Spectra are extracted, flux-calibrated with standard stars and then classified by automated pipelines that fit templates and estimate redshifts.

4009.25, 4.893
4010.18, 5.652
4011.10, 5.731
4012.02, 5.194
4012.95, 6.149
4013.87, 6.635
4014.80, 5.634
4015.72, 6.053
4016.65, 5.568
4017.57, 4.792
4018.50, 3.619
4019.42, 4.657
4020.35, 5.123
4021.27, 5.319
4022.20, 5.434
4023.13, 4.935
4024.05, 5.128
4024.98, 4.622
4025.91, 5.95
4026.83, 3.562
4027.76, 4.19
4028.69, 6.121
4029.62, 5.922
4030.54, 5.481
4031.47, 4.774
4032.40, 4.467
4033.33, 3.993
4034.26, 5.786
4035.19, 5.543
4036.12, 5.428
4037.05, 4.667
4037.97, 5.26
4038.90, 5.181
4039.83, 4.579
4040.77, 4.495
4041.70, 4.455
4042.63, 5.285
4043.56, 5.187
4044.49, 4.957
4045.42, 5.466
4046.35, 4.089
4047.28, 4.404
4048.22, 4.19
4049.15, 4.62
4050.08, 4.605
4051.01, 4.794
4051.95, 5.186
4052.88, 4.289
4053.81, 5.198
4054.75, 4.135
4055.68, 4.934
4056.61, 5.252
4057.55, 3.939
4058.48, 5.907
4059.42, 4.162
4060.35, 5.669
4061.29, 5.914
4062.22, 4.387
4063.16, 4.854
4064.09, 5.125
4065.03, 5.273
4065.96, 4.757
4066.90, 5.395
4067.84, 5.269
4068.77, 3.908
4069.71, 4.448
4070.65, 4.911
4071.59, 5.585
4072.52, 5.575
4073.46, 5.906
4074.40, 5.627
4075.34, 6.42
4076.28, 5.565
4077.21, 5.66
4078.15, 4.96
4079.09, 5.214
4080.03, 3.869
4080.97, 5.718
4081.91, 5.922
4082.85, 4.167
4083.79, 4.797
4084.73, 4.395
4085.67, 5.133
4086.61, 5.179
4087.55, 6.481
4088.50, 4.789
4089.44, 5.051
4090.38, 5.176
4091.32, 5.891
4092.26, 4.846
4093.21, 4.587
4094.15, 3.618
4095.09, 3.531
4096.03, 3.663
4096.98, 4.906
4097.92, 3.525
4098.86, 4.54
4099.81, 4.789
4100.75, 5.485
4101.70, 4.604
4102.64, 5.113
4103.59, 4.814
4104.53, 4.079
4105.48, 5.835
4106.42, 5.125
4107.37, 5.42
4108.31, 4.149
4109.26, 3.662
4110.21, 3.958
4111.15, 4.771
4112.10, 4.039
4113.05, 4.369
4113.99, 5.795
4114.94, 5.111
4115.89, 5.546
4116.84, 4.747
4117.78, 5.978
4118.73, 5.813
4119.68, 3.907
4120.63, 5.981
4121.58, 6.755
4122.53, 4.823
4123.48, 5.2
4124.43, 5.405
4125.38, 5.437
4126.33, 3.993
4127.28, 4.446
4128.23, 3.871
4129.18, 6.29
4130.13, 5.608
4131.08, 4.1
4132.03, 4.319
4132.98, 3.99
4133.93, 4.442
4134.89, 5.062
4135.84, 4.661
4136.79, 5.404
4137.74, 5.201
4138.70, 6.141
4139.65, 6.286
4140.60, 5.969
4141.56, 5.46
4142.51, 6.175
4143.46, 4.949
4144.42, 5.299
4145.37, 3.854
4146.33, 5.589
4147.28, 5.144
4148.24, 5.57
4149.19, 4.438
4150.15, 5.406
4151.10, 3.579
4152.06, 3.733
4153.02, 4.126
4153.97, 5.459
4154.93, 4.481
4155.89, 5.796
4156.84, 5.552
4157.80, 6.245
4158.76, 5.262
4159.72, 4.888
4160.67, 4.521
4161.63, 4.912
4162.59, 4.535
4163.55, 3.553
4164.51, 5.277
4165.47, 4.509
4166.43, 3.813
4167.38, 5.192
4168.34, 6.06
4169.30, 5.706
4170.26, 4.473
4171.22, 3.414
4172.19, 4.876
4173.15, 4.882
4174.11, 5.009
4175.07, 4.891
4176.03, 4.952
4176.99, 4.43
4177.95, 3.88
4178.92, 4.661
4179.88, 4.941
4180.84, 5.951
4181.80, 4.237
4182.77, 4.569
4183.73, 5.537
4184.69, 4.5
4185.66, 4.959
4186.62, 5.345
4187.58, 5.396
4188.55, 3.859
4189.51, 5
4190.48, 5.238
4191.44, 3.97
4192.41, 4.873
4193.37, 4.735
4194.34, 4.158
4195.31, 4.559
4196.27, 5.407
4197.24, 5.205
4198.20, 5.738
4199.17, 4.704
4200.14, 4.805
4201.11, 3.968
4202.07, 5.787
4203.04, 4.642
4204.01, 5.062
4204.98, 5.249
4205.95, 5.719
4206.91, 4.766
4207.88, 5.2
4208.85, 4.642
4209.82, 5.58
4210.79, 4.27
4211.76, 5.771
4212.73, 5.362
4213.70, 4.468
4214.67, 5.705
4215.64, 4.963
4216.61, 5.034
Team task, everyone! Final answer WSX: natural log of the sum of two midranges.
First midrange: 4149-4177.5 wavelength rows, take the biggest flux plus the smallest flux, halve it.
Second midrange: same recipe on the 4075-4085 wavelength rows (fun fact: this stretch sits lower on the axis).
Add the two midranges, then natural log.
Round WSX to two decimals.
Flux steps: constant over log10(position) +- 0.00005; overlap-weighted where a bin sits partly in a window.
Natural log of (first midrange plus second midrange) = 2.30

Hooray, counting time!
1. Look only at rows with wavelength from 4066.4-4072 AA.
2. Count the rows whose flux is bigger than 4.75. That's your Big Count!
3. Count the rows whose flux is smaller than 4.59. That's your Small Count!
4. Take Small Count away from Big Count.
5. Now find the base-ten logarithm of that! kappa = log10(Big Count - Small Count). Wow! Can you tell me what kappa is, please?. 0.3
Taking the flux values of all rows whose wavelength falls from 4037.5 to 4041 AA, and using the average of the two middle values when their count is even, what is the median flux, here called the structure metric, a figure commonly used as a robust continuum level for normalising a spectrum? 4.9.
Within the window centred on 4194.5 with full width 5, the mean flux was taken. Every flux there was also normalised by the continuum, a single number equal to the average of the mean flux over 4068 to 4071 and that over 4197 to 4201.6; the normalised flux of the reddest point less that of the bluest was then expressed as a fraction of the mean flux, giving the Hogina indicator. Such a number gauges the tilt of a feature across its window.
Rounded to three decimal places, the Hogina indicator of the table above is 0.024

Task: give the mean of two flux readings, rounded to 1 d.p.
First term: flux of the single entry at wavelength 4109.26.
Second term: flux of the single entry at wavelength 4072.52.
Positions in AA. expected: 4.6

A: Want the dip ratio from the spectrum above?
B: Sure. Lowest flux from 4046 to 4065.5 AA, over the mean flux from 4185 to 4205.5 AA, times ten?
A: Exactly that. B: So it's 8.06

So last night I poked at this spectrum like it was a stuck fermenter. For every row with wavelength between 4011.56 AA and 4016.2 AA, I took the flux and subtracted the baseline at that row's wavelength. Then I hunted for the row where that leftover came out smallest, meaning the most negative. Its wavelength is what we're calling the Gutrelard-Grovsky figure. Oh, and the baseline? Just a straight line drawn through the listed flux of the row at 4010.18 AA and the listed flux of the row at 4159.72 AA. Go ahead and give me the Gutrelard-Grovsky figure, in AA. 4012.02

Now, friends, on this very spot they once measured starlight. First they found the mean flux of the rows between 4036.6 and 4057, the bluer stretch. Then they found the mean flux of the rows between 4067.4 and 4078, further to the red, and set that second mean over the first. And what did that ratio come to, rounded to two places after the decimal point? 1.12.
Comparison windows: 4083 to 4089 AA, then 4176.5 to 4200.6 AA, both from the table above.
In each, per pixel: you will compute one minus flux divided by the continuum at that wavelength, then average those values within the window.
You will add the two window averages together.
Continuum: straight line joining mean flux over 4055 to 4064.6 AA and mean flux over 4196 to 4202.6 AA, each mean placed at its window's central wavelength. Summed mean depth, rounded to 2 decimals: 0.03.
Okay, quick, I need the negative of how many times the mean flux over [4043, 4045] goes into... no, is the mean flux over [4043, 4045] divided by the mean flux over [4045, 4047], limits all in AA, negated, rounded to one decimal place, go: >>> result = -1.1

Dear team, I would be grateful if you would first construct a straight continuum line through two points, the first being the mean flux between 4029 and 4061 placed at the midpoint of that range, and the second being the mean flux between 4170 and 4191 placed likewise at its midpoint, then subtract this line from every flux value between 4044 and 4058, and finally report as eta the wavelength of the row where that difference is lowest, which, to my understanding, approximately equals 4057.55 AA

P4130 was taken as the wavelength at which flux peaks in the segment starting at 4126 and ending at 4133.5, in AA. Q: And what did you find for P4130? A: 4129.18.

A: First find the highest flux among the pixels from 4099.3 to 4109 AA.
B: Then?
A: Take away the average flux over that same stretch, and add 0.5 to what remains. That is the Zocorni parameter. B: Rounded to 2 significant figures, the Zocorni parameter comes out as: 1.4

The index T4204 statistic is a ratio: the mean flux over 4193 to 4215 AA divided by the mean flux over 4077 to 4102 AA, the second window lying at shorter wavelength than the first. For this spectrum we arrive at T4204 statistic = 1.04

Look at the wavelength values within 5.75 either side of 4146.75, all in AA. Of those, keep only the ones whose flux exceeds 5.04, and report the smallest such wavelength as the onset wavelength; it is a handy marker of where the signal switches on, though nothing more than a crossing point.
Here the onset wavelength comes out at 4141.56 AA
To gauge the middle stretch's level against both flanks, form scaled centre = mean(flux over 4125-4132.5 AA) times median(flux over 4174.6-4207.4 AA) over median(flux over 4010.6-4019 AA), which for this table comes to 4.12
